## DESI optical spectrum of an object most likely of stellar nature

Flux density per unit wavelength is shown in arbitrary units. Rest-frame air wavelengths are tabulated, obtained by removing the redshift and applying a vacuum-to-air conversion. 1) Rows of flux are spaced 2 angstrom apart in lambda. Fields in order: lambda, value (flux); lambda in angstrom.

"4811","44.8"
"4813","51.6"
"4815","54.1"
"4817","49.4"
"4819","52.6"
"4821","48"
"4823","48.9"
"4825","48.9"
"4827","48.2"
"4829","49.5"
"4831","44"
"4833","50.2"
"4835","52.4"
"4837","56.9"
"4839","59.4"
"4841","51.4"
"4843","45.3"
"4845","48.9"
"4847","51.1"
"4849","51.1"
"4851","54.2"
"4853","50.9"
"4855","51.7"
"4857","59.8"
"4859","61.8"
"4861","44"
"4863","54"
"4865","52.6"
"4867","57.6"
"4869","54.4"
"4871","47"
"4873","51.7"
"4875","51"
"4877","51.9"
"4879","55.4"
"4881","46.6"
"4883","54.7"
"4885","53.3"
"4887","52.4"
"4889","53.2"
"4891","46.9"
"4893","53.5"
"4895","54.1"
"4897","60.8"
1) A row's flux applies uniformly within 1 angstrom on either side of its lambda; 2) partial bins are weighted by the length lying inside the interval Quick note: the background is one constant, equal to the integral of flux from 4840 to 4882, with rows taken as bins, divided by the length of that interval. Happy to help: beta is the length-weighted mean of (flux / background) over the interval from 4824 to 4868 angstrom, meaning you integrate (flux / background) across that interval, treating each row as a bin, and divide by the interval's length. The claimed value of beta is 1.00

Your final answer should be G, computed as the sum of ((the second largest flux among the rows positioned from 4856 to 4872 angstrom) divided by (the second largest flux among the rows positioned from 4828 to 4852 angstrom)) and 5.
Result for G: 6.05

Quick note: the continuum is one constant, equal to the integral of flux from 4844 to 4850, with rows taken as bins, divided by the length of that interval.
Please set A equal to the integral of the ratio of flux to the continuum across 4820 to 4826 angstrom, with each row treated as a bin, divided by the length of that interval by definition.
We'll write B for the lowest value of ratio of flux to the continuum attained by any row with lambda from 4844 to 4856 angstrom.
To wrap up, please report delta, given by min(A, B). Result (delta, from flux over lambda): 0.96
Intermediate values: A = 0.96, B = 0.97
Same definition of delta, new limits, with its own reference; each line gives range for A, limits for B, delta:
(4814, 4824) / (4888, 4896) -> 0.93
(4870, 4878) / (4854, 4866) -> 0.87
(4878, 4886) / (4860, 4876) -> 0.87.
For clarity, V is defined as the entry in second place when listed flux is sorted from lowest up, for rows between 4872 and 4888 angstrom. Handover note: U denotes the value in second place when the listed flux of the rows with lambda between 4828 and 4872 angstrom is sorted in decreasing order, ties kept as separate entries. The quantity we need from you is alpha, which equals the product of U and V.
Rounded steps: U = 59.8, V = 51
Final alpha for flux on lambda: 3050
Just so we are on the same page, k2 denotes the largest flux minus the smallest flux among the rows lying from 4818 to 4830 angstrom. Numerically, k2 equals 5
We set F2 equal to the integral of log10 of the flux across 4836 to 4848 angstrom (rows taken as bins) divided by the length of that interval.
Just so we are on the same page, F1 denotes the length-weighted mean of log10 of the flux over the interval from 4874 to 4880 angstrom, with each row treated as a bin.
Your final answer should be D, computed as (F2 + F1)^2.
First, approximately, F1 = 1.72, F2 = 1.72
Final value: 11.8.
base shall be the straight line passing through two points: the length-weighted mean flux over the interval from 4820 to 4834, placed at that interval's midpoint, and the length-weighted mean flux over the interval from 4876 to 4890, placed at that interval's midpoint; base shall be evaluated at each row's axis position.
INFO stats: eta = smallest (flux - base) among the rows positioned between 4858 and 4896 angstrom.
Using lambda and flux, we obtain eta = -7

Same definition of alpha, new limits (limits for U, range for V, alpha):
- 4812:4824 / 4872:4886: 2683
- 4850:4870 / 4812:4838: 2870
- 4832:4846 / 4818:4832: 2731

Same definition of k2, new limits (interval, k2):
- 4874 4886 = 9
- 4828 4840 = 15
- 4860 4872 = 14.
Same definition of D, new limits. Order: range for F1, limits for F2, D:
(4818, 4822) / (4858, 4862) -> 11.7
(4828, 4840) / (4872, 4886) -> 11.8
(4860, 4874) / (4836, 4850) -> 11.7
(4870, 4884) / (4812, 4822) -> 11.7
